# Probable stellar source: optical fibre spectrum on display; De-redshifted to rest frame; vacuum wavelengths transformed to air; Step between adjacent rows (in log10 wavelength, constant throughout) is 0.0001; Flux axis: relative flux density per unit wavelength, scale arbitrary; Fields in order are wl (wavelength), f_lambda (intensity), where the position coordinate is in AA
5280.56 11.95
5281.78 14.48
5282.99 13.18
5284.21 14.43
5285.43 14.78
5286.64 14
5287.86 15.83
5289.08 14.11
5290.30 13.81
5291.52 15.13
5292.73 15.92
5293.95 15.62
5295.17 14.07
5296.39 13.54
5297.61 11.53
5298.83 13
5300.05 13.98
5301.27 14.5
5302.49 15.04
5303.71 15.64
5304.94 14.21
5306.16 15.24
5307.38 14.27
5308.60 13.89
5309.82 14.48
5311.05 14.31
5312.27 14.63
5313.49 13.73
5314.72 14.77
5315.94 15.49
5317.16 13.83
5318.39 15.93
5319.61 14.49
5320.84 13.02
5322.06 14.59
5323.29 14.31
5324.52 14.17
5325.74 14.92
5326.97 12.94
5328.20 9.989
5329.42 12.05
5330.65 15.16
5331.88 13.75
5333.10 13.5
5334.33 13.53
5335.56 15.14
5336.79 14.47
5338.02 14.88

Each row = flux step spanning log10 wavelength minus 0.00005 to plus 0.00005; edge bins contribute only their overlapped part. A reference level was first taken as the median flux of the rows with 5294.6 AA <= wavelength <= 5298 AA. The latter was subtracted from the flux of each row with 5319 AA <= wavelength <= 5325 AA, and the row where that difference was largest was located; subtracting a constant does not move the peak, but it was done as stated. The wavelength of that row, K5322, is 5322.06 AA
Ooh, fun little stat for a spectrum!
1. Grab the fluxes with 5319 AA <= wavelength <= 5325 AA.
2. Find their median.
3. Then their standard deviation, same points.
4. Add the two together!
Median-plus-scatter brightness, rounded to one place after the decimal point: 14.9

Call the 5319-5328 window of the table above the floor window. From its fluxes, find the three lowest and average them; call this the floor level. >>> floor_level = 13.4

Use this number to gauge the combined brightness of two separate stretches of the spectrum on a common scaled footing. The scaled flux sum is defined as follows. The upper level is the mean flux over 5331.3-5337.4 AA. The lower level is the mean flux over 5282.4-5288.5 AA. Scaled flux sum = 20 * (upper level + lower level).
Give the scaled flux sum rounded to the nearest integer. 570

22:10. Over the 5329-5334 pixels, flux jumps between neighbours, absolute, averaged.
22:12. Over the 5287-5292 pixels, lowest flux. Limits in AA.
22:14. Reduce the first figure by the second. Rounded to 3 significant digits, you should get -12.2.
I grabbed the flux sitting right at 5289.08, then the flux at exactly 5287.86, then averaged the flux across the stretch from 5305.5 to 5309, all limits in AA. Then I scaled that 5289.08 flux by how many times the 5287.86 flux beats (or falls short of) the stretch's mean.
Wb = 15.4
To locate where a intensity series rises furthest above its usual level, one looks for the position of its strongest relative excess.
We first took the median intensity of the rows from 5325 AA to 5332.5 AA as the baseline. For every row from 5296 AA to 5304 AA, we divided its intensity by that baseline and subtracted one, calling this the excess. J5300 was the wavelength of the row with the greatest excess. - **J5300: 5303.71 AA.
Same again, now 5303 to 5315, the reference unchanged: 5303.71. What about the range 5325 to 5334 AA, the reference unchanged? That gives 5330.65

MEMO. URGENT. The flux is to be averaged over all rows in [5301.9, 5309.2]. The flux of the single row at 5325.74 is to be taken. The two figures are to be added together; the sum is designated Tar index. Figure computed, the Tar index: 29.6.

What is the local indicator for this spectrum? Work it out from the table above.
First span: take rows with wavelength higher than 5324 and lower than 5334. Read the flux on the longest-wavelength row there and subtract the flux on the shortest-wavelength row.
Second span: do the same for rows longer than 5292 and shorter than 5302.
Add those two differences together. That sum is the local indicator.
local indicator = -2.1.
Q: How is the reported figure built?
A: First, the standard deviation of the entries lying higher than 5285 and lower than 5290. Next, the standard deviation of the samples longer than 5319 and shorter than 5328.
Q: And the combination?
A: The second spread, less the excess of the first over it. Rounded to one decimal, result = 0.7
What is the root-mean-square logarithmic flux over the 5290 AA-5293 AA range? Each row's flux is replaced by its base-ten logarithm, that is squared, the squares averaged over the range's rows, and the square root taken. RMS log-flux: 1.17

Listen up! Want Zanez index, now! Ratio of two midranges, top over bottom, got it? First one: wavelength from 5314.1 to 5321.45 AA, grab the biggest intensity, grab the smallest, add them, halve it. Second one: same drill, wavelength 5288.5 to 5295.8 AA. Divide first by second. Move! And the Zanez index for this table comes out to 0.97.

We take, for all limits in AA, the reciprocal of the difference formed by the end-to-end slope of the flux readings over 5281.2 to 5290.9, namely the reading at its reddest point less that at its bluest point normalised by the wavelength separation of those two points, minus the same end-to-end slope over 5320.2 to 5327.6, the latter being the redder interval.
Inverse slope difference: -15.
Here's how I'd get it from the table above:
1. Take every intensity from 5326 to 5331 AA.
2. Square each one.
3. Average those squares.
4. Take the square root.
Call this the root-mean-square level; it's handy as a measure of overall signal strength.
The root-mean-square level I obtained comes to 12.7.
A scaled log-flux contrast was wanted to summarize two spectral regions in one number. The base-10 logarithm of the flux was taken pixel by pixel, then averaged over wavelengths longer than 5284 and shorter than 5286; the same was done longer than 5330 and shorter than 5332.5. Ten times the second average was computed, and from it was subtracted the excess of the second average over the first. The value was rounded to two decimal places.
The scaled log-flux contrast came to 11.60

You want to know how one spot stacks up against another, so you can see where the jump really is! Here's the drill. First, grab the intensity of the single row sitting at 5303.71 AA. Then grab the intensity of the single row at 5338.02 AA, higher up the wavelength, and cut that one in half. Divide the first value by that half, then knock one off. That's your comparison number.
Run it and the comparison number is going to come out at 1.102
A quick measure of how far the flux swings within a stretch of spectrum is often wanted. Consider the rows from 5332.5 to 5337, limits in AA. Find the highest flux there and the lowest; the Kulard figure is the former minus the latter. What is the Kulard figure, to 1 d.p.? 1.6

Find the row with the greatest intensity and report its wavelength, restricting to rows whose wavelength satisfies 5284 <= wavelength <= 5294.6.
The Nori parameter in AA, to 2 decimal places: 5292.73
